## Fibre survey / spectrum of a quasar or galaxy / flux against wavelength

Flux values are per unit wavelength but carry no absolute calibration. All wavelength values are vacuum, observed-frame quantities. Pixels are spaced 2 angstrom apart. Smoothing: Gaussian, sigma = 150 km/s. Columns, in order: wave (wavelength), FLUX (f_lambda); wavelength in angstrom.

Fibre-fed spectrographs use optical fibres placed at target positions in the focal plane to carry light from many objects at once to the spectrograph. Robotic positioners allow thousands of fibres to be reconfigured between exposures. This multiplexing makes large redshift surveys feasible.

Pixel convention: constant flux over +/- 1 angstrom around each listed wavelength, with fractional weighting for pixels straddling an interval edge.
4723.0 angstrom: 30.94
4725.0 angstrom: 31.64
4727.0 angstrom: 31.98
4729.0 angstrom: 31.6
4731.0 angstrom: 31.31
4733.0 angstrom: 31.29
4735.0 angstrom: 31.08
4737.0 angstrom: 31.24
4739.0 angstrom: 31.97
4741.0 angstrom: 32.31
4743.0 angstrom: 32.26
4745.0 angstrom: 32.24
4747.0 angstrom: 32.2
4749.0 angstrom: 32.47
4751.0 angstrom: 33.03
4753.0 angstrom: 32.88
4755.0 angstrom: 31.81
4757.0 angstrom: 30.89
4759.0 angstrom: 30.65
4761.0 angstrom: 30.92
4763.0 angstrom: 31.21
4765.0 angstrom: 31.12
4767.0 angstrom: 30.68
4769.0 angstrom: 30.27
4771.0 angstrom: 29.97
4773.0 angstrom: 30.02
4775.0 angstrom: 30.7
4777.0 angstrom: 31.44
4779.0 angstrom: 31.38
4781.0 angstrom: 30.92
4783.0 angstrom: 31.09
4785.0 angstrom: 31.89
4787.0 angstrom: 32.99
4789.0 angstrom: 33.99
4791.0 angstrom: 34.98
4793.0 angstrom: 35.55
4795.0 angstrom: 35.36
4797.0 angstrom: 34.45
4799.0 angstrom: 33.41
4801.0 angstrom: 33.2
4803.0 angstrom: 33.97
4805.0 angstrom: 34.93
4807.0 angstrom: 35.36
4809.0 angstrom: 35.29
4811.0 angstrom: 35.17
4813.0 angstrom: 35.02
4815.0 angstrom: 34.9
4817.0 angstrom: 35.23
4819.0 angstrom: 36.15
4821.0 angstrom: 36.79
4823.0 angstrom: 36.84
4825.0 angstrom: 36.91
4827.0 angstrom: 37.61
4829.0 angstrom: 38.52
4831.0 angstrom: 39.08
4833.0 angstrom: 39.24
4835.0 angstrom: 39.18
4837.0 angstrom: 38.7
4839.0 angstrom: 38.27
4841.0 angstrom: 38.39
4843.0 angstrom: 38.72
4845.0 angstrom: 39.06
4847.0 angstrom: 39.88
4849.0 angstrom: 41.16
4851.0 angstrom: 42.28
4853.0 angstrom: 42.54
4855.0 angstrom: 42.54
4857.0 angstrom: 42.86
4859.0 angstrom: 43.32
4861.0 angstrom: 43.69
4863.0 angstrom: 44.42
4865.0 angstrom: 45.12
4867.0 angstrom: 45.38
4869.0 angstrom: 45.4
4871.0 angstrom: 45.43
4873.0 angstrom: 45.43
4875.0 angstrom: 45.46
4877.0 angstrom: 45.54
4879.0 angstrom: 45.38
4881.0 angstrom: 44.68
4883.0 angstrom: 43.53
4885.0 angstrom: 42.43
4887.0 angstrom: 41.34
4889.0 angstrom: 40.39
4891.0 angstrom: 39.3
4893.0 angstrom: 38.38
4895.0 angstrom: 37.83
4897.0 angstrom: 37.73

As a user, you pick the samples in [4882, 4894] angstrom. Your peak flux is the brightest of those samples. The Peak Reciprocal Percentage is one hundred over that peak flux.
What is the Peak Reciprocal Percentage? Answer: 2.3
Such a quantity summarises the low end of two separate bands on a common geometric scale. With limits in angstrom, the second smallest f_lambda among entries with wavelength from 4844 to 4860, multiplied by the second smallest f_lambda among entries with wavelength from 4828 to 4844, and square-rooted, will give 39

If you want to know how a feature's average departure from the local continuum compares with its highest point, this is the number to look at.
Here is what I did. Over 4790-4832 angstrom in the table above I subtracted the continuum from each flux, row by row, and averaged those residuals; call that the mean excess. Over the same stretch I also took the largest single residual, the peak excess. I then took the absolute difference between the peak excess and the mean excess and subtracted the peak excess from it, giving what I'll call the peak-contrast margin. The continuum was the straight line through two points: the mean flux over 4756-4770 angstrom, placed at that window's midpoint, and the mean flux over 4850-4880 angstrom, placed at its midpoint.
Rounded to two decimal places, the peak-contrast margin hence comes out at 1.52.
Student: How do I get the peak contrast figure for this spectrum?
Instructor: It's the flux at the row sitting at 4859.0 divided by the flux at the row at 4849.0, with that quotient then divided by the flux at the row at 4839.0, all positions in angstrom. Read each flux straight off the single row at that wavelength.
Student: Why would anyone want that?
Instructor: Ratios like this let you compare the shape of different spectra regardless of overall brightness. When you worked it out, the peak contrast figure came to 0.028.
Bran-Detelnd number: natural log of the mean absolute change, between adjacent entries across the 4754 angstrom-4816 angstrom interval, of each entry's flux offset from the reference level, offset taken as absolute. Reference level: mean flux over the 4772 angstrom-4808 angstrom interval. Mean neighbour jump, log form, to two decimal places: -0.74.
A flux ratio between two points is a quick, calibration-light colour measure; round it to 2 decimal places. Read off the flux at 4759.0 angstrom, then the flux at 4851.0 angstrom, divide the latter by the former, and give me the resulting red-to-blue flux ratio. 1.38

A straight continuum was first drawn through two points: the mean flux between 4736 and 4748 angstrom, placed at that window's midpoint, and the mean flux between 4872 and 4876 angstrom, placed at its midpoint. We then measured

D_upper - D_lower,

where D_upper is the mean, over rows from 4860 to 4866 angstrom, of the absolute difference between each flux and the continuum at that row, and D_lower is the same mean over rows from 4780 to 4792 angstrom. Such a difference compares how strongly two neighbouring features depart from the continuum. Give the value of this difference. -3.5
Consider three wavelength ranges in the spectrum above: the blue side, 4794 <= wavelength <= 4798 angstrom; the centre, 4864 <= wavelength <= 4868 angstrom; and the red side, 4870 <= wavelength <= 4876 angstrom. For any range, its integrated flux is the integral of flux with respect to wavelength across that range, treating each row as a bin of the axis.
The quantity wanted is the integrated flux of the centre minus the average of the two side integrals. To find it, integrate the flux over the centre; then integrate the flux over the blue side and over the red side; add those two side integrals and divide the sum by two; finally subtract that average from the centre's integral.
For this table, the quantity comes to -25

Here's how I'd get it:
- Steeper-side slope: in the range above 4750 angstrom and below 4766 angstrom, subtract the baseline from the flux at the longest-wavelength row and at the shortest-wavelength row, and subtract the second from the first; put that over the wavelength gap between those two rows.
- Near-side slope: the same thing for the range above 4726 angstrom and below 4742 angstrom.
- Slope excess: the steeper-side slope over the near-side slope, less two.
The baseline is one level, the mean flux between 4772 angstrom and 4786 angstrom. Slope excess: -8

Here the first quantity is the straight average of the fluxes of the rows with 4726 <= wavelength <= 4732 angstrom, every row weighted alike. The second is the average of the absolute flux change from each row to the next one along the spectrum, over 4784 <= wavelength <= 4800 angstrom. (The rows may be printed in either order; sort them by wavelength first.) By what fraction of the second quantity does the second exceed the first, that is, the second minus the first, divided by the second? -37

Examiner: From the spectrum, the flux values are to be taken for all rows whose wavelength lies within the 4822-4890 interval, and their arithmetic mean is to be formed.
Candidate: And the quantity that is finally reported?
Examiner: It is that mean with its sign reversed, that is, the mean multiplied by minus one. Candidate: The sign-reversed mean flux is -42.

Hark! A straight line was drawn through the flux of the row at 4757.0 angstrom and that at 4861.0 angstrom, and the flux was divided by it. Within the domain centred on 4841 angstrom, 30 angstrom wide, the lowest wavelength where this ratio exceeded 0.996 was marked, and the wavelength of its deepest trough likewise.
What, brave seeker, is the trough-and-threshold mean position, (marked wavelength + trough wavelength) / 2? 4847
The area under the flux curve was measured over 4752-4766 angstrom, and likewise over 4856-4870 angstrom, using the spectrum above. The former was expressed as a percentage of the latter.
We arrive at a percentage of 71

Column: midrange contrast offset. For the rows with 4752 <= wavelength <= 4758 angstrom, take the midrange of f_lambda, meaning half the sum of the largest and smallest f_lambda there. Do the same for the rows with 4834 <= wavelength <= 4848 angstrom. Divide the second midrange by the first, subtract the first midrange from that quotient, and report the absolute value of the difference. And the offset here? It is 31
